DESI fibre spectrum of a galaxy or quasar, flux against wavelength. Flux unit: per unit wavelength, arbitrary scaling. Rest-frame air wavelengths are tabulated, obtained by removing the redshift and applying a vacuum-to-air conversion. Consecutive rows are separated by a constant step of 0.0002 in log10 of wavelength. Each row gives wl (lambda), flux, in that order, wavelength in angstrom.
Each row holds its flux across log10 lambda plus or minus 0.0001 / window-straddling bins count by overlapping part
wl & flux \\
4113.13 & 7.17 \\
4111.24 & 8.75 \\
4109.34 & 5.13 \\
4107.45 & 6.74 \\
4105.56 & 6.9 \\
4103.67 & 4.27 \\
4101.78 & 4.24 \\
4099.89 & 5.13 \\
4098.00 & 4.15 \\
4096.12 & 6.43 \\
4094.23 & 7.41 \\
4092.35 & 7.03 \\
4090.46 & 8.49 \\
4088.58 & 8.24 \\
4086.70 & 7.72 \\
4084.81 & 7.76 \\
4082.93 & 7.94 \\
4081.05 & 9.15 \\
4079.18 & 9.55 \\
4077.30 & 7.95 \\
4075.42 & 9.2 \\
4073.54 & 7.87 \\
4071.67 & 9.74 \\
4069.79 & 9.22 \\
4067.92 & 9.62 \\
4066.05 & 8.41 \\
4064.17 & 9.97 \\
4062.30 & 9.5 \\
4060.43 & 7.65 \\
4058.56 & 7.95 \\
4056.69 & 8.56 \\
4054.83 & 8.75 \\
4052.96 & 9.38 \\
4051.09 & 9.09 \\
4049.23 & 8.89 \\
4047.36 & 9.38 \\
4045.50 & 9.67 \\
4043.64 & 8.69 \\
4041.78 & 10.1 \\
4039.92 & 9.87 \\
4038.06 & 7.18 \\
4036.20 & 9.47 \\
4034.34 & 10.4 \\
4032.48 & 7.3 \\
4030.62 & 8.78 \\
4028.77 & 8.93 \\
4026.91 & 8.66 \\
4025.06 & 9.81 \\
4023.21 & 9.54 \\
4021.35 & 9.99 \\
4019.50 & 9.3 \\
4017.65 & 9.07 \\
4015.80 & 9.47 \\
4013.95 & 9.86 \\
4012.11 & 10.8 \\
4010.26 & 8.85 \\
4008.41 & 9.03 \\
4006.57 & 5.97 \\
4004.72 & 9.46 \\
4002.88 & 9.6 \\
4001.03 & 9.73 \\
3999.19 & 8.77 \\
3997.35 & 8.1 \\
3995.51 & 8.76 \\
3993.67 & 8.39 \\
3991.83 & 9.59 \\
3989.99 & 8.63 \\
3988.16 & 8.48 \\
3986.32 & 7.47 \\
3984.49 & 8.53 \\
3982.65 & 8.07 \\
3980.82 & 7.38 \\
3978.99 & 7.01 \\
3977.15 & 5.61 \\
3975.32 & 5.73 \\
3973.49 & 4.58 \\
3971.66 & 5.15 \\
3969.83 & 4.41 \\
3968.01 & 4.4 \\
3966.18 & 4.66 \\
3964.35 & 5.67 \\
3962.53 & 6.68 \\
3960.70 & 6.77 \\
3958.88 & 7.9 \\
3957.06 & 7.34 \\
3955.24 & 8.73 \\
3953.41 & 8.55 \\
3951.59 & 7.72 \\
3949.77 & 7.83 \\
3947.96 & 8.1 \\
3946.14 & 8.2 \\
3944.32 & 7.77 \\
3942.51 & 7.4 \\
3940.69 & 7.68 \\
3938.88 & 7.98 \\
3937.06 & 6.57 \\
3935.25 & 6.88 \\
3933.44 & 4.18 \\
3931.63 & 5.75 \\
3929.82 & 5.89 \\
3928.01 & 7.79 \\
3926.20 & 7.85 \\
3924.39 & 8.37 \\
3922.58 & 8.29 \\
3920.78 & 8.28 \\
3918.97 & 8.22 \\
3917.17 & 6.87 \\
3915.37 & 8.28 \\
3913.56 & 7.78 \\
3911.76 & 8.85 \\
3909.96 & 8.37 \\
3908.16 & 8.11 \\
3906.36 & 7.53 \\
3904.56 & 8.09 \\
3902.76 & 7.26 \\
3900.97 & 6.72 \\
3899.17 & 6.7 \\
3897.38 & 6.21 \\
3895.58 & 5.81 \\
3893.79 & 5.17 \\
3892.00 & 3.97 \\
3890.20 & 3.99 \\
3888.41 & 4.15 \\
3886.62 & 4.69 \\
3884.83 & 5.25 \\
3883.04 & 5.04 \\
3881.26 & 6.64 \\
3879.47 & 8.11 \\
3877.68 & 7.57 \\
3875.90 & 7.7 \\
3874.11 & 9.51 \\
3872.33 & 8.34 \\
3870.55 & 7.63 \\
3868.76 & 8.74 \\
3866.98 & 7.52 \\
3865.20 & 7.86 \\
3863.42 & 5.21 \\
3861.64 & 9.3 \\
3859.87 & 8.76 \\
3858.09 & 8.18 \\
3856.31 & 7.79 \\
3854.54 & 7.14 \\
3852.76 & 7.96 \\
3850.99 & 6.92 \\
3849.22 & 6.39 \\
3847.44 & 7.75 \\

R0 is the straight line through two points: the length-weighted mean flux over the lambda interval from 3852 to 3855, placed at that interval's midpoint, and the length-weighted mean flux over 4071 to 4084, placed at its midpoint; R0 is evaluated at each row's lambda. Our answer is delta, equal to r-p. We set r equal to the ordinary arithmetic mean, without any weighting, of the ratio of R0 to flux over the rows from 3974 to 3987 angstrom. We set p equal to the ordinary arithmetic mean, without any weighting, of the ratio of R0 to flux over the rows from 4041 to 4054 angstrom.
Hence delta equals 0.3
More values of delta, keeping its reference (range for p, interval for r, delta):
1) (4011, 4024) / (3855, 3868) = 0.1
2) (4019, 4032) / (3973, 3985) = 0.4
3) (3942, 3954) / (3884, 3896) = 0.7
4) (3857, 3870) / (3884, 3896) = 0.7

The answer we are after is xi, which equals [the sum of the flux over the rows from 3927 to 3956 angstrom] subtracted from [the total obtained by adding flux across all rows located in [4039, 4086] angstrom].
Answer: 107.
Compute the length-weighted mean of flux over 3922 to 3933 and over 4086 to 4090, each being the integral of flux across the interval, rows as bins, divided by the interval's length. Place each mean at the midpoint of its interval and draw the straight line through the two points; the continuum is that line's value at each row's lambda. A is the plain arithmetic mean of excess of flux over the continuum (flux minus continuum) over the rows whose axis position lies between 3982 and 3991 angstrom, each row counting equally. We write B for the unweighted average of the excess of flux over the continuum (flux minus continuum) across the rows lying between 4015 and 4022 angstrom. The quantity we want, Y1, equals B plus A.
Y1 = 3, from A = 0.7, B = 1.8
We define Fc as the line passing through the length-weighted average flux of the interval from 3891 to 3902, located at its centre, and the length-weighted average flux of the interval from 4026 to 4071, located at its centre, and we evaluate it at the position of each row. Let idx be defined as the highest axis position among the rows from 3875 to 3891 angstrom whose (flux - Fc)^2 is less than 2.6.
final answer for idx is 3888.41 angstrom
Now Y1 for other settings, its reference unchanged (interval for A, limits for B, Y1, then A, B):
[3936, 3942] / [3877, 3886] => 0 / 0.2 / -0.4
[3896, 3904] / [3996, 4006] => 1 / -0.3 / 1.6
